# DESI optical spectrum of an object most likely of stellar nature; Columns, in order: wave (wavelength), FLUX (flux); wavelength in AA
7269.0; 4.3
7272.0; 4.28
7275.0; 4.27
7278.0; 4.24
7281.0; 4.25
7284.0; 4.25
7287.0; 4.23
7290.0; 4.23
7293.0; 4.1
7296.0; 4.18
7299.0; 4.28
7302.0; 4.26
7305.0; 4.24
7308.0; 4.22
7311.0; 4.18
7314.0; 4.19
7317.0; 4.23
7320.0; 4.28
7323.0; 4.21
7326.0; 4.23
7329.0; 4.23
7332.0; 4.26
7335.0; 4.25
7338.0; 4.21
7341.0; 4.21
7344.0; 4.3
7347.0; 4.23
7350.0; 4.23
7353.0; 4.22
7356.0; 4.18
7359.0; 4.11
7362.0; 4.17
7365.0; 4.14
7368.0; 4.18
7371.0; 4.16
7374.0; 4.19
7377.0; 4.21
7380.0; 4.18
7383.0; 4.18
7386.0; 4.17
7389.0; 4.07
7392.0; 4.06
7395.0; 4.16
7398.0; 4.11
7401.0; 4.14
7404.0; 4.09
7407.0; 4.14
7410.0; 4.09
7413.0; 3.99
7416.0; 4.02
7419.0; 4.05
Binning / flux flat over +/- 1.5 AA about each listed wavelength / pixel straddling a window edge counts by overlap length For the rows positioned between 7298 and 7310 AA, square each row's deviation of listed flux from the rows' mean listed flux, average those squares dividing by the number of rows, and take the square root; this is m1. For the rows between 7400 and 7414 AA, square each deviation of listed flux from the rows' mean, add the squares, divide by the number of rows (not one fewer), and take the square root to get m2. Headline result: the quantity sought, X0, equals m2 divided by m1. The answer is 2.4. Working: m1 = 0.022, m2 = 0.05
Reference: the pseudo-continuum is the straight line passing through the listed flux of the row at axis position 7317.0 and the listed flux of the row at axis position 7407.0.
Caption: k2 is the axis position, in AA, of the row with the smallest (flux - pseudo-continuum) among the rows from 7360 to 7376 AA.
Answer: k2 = 7365.0 AA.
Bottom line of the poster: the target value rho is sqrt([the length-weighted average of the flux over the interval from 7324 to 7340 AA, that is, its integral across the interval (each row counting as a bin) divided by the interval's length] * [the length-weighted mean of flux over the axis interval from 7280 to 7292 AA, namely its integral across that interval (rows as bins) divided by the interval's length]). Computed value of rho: 4.23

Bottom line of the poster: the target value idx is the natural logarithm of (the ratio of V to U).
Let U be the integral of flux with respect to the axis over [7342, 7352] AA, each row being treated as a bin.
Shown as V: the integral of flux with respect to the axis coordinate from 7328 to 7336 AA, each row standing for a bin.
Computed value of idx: -0.22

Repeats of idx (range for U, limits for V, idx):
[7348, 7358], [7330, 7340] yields 0.01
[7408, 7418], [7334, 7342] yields -0.18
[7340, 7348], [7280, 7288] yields 0.00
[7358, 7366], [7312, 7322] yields 0.24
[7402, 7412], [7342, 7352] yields 0.04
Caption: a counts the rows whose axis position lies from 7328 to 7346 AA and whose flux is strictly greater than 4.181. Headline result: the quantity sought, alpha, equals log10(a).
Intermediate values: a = 6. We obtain 0.8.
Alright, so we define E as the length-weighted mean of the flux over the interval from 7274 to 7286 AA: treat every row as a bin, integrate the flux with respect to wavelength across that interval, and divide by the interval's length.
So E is 4.25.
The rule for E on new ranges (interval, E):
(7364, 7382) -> 4.18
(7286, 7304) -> 4.21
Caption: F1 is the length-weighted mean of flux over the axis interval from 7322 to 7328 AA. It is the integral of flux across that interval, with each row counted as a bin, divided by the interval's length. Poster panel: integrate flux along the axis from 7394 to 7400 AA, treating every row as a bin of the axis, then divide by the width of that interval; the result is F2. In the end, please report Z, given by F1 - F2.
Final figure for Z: 0.09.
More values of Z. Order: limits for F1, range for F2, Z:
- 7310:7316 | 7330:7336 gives -0.06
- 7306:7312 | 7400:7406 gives 0.09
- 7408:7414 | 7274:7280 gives -0.20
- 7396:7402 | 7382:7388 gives -0.04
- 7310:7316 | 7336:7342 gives -0.02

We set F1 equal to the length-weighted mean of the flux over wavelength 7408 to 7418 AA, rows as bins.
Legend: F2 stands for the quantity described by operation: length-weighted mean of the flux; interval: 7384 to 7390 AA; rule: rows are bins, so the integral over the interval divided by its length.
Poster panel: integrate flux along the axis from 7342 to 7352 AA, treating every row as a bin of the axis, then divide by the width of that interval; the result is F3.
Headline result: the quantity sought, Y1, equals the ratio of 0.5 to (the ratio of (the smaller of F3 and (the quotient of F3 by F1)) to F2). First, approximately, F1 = 4.04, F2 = 4.13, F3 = 4.25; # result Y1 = 1.96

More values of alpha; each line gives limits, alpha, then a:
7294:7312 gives 0.6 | 4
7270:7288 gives 0.8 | 6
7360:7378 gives 0.3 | 2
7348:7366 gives 0.3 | 2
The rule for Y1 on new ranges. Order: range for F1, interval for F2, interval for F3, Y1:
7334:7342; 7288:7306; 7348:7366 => 2.13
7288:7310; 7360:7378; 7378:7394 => 2.13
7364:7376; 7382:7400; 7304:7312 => 2.04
